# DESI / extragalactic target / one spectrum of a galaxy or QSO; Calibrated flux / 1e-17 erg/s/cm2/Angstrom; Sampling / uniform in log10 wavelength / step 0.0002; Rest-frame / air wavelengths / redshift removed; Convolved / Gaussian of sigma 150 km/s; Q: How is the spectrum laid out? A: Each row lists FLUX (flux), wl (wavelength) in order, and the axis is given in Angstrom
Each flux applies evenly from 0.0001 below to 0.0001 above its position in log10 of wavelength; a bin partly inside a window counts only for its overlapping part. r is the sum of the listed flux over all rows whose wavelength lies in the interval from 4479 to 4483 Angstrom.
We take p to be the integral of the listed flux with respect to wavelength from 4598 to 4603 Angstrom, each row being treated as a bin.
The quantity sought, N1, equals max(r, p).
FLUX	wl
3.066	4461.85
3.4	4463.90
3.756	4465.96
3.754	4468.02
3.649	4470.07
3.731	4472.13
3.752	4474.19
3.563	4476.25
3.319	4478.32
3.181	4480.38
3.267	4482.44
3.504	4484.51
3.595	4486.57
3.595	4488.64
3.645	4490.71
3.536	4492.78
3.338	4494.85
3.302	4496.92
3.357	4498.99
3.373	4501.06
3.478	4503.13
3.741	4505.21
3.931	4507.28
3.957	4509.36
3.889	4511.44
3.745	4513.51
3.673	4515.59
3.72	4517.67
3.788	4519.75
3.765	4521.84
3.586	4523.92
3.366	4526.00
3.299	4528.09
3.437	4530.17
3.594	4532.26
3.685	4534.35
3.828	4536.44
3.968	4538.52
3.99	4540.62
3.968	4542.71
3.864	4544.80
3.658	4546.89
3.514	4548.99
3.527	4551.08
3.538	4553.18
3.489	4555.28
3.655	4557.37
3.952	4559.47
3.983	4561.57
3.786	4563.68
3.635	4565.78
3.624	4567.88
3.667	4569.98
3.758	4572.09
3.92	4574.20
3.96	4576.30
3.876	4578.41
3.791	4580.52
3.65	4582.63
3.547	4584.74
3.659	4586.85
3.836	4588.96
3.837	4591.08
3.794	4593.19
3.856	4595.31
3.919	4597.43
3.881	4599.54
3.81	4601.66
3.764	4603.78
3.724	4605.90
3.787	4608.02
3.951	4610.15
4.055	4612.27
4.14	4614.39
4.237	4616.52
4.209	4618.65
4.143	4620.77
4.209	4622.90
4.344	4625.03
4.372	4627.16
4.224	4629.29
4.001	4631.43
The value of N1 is 19.3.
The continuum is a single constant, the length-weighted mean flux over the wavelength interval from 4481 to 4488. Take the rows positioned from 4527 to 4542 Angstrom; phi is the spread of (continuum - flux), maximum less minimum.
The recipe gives 0.69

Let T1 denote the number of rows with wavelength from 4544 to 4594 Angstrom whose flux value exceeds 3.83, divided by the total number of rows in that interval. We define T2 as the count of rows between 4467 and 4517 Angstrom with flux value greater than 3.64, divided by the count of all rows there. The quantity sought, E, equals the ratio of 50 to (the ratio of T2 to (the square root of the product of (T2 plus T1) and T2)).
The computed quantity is 66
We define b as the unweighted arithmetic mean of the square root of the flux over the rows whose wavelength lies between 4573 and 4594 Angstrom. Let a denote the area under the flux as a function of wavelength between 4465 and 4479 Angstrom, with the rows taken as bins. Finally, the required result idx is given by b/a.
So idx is 0.038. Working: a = 51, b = 1.95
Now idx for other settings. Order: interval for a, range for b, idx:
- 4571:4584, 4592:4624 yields 0.040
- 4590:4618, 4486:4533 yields 0.017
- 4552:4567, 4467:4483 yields 0.034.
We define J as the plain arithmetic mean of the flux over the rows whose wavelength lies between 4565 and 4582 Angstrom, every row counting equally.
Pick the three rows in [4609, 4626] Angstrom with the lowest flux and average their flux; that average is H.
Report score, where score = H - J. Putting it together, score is 0.3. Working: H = 4.0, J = 3.78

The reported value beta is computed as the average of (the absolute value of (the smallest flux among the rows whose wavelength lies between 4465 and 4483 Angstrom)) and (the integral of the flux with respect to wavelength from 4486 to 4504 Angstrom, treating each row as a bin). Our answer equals 32.8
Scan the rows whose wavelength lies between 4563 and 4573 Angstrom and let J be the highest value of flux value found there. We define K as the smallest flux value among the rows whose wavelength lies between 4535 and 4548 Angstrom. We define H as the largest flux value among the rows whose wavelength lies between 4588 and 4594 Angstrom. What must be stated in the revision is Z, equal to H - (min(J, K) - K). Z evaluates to 3.84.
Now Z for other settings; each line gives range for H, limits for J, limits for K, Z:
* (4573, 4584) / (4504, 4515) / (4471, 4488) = 3.96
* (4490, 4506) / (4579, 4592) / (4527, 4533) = 3.74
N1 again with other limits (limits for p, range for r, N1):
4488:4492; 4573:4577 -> 14.5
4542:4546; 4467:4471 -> 15.6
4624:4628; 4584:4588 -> 17.4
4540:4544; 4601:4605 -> 15.9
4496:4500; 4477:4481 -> 13.3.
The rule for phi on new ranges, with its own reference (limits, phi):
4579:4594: 0.29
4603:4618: 0.51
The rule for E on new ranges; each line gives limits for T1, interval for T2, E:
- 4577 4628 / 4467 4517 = 77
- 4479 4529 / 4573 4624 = 53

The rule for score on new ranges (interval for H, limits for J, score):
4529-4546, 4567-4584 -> -0.2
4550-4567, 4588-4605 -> -0.3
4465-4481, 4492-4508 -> -0.2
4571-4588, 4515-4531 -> 0.0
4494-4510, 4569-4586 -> -0.4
